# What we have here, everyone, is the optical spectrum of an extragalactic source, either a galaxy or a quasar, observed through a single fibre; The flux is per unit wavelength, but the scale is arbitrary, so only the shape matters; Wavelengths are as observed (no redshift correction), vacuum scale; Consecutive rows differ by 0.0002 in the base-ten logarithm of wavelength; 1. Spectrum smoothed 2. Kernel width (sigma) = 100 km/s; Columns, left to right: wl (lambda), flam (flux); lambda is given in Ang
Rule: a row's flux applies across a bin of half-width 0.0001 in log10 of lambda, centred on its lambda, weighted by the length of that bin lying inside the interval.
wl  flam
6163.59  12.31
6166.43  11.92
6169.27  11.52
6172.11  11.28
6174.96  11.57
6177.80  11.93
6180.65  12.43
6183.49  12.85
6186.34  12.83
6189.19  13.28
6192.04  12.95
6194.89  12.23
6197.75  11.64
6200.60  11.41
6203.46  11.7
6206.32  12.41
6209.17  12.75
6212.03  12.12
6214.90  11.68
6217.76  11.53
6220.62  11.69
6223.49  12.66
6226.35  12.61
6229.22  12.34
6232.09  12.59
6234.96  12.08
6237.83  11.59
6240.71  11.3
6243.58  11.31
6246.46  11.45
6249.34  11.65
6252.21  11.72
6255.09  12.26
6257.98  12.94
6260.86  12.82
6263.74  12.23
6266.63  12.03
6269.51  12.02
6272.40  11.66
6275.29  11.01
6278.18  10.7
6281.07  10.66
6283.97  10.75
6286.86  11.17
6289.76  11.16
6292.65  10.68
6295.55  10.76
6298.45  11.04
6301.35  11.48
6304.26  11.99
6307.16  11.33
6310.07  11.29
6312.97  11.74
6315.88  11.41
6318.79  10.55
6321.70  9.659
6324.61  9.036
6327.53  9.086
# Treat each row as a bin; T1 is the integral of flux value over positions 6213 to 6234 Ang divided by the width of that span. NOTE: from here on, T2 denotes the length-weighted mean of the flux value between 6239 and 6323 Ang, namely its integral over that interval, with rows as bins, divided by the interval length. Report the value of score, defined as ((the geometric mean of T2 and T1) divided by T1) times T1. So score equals 11.77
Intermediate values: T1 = 12.2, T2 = 11.41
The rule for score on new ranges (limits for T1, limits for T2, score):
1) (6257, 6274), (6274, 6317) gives 11.69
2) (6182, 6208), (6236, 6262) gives 12.13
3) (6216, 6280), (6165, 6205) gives 12.01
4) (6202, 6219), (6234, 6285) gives 11.85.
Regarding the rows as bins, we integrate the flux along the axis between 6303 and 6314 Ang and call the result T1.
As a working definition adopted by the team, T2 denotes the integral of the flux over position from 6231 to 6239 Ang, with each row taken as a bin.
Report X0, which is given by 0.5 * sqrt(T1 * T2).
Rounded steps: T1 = 127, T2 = 97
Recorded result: 55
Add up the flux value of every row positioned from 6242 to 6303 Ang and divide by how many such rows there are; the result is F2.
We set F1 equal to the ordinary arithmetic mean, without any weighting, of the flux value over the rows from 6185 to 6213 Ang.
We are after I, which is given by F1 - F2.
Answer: 0.8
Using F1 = 12.3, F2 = 11.5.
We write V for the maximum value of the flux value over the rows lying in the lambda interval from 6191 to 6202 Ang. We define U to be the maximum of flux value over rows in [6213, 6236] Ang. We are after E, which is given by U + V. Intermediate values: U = 12.66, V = 12.95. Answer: 25.6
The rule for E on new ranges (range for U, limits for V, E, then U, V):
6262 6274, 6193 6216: 25.0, 12.23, 12.75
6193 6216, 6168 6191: 26.0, 12.75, 13.28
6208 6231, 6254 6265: 25.7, 12.75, 12.94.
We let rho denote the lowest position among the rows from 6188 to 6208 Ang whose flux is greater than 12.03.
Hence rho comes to 6189.19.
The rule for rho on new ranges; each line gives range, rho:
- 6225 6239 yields 6226.35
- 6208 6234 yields 6209.17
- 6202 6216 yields 6206.32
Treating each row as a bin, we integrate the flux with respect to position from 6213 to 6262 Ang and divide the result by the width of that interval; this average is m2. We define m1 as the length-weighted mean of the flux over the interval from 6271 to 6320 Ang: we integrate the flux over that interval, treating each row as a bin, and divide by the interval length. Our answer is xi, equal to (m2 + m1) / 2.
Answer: 11.6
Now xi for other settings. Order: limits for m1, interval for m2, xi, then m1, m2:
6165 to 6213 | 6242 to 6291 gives 11.9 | 12.2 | 11.6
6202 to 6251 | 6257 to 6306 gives 11.7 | 12.0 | 11.5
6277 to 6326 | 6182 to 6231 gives 11.6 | 10.9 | 12.3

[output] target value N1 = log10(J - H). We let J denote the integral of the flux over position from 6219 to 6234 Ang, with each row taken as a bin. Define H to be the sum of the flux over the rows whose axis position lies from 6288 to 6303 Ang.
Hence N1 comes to 2.11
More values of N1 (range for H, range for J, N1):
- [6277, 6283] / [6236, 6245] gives 1.91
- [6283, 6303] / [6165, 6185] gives 2.21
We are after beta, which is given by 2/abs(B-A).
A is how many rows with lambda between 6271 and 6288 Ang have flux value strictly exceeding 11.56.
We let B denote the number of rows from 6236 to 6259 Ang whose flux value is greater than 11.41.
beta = 0.40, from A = 1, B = 6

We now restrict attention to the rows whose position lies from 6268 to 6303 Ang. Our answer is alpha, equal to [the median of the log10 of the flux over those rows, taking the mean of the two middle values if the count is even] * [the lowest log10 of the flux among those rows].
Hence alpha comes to 1.07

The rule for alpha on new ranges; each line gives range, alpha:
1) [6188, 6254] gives 1.13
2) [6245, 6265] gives 1.15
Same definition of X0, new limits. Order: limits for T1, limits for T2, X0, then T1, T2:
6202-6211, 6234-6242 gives 51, 111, 93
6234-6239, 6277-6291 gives 47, 59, 152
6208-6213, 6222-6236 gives 52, 62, 174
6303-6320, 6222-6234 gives 85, 194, 150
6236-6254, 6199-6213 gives 94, 208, 169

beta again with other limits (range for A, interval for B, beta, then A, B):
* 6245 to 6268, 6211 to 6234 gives 2.00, 7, 8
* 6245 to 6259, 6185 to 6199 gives 2.00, 4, 5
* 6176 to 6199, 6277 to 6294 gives 0.25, 8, 0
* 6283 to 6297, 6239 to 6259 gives 0.40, 0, 5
